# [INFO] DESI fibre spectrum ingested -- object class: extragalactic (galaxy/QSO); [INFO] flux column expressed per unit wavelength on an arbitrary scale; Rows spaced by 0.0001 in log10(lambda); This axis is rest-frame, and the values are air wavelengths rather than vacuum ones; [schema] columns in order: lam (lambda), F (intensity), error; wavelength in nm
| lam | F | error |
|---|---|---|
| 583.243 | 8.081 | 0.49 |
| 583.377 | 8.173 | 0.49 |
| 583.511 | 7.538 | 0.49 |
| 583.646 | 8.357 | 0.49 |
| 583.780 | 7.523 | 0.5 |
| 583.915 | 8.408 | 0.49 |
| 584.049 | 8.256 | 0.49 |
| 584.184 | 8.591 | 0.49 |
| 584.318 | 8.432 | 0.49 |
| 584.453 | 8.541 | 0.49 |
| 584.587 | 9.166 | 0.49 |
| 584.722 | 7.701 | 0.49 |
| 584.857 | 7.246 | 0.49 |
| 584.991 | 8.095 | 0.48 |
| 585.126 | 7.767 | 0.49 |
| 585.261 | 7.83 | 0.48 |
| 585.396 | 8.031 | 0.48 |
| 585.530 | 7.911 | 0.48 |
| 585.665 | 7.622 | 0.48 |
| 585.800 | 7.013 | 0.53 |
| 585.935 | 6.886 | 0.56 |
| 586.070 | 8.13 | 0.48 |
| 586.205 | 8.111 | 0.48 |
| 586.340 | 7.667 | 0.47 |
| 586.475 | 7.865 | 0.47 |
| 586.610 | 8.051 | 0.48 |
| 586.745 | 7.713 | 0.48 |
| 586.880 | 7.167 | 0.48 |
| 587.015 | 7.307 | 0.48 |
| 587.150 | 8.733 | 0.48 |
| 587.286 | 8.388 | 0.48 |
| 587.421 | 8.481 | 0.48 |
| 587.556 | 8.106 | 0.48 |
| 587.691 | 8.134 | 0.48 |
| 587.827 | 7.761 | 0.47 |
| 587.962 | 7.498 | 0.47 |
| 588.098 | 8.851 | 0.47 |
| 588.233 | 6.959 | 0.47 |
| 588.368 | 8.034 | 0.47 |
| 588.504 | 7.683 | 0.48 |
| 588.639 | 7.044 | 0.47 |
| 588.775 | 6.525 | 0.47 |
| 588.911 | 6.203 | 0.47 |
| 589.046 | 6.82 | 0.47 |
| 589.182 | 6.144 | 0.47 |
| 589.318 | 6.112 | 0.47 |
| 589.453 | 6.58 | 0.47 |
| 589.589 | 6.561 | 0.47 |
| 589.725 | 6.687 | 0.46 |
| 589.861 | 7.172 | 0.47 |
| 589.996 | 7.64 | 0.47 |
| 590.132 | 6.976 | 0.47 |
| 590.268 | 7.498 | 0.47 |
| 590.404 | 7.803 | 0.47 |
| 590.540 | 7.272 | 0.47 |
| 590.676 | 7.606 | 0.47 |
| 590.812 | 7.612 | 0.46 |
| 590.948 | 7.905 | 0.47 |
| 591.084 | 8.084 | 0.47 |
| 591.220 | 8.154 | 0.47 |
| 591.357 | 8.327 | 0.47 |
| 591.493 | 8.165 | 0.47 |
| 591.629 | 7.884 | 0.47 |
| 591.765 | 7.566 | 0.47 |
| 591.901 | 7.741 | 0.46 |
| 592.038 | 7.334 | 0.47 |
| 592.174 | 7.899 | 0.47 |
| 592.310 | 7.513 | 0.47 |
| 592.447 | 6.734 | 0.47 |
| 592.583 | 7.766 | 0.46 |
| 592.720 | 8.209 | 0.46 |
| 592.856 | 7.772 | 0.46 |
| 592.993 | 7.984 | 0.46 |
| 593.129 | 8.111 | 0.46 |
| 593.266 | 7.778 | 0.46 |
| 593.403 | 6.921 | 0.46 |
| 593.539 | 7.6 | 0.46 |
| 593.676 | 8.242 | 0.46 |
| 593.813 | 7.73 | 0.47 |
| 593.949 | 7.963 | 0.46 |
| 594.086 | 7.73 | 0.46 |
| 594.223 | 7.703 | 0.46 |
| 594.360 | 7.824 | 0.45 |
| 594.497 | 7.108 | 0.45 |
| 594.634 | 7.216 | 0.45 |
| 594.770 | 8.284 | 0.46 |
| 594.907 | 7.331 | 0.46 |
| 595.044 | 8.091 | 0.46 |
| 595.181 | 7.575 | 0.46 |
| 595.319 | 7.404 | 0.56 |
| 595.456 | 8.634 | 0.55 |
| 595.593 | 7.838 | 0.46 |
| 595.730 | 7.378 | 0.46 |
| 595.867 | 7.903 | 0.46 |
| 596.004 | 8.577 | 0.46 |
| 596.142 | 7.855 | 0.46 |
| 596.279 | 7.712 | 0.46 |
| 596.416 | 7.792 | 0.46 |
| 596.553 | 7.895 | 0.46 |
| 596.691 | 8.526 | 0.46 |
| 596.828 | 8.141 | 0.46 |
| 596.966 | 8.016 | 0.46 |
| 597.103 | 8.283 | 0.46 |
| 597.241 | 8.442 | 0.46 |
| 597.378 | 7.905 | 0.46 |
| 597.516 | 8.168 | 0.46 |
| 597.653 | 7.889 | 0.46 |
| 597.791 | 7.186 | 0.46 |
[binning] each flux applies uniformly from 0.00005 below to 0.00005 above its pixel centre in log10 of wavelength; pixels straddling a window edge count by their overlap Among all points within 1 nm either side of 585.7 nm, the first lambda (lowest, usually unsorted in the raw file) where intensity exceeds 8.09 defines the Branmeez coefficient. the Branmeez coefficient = 584.991 nm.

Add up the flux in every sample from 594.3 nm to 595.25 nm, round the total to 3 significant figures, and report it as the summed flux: 53.4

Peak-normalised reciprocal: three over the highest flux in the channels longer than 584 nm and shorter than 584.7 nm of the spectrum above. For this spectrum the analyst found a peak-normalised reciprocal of 0.327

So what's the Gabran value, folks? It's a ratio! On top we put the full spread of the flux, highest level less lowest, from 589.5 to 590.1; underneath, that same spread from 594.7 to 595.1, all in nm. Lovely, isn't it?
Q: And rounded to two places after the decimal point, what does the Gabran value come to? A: 1.13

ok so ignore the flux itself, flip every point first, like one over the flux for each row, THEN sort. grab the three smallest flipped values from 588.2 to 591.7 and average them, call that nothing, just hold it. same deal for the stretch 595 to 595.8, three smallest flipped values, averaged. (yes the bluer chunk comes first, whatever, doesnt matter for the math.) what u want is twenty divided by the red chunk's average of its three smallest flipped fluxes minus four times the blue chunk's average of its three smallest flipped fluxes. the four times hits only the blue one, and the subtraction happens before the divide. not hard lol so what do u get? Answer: -55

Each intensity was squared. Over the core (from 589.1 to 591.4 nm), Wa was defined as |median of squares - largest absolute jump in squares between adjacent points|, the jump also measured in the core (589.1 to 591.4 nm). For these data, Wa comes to 47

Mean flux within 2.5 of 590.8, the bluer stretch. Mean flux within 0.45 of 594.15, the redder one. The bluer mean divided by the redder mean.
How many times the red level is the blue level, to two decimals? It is 0.97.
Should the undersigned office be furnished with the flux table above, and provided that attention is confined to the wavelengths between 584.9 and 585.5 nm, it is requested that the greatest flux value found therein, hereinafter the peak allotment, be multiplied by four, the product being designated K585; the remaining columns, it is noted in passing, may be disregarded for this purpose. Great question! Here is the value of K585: 32.4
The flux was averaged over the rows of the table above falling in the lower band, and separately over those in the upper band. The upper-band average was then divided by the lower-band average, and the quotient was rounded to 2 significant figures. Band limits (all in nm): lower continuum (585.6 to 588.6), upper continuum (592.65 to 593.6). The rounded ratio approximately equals 0.99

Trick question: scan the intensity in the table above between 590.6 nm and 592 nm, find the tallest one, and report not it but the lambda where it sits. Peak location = 591.357 nm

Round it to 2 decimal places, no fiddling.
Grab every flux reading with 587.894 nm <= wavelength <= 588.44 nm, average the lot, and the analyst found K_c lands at 7.84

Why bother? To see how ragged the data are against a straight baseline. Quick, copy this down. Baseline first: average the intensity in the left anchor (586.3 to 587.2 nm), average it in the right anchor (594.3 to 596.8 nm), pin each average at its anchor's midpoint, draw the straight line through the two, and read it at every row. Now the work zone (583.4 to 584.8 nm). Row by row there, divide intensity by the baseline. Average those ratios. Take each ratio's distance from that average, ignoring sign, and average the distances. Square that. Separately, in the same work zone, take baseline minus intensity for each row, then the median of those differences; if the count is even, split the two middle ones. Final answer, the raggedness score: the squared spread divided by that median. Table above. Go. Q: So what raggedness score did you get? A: -0.004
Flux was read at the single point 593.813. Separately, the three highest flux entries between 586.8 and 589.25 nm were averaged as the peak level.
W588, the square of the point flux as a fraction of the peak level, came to 0.79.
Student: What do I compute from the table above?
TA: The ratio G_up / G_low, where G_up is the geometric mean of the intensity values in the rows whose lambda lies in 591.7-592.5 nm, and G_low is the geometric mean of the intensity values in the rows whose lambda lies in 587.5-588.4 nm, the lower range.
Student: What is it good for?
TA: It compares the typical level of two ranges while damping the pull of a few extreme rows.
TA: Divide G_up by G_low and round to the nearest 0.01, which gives 0.95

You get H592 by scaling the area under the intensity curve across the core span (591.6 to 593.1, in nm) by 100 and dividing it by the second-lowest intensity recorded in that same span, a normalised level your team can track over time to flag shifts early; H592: 157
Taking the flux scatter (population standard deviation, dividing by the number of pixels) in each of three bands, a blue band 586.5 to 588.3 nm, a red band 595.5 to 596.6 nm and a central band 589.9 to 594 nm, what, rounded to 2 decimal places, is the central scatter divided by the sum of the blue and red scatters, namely 0.44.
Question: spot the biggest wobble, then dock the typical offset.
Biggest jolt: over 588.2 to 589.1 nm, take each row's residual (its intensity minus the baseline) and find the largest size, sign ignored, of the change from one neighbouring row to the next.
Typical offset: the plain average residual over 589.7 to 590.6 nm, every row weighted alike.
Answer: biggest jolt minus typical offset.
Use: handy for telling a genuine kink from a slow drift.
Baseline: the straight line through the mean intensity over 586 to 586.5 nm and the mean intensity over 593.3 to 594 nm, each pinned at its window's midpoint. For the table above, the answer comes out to 1.6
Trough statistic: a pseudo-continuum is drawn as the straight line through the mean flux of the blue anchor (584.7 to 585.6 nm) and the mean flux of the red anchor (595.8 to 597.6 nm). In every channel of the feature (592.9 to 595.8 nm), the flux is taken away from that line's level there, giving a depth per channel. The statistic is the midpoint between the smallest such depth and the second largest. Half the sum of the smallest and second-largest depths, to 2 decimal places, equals 0.18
